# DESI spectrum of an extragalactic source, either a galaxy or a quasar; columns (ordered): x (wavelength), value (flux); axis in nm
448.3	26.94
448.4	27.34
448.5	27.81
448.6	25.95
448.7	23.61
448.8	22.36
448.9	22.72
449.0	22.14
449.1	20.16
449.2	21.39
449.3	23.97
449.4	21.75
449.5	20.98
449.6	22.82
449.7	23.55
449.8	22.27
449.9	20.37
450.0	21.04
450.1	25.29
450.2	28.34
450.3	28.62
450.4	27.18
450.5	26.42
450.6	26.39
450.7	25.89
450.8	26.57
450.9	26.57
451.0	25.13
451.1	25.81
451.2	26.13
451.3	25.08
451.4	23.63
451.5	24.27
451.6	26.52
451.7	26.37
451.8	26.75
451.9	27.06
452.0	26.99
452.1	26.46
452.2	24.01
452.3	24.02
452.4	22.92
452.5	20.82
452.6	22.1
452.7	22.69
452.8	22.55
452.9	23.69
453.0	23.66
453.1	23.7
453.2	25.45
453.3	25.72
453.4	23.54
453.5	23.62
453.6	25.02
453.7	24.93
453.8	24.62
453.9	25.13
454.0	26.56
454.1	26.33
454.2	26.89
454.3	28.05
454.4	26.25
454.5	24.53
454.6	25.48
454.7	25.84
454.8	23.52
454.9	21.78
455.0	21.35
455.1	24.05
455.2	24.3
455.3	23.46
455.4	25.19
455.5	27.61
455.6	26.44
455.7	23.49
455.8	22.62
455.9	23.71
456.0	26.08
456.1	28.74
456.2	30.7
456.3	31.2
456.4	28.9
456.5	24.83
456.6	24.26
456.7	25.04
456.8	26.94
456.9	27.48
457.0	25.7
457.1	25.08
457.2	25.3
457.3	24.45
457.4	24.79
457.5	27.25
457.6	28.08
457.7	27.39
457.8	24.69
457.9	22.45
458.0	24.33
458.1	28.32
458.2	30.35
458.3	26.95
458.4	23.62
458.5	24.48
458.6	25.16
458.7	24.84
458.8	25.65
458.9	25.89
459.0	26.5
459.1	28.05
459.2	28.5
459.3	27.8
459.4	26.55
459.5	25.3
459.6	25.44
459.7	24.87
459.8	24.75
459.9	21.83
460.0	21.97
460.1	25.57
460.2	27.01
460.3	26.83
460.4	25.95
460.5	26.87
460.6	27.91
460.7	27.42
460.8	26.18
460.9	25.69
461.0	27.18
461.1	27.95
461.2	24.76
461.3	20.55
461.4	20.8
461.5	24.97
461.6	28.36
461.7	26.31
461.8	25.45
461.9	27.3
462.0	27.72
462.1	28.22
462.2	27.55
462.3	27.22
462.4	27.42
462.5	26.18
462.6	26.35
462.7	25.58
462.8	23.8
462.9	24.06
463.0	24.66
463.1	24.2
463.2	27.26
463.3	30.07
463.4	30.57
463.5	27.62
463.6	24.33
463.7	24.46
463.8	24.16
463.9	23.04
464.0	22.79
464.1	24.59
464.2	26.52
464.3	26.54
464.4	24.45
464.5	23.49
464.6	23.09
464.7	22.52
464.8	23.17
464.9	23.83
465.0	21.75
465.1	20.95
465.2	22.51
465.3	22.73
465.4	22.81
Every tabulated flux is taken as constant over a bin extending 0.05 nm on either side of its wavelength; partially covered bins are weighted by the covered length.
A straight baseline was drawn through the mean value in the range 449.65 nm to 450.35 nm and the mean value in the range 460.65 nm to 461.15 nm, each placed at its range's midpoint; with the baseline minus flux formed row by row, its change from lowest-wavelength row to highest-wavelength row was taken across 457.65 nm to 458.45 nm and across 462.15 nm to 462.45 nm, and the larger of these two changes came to 3.9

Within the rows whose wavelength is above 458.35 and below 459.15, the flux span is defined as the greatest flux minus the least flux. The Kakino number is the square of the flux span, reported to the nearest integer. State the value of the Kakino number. 20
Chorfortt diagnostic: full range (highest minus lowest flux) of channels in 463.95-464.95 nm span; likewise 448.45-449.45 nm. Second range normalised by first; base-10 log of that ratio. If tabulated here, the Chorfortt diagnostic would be 0.28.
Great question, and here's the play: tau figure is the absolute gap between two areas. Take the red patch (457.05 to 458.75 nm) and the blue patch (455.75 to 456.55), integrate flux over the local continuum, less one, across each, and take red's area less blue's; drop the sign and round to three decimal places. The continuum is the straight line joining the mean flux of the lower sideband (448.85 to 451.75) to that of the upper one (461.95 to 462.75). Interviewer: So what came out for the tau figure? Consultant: 0.065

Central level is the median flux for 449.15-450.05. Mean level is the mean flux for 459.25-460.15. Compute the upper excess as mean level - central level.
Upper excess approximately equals 3.1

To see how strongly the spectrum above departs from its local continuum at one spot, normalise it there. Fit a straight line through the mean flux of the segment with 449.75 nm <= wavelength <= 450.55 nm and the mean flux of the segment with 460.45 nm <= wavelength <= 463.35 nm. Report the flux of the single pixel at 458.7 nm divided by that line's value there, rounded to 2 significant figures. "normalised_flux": 0.96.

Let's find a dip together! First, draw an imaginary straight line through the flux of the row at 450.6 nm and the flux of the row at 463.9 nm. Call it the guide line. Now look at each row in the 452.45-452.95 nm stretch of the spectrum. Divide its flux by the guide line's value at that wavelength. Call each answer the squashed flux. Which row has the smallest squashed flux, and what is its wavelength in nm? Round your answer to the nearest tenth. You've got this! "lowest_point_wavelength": 452.5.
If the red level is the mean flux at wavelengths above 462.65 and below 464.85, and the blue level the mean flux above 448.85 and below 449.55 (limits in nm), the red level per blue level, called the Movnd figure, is 1.14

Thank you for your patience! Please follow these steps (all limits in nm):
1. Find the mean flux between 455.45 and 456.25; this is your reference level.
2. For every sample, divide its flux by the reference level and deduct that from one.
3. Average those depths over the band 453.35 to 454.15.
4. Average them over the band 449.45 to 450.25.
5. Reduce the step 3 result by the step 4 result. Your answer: -0.072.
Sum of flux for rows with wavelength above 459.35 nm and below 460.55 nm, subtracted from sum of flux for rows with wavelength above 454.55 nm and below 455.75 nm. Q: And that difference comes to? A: -10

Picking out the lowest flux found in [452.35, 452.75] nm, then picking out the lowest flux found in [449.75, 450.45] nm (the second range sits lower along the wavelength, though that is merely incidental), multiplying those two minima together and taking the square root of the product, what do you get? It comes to 20.6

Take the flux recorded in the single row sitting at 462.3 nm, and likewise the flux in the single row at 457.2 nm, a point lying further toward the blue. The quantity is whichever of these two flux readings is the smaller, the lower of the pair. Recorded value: 25.3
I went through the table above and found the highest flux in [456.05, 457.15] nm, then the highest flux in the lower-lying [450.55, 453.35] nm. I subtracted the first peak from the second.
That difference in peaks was -4.1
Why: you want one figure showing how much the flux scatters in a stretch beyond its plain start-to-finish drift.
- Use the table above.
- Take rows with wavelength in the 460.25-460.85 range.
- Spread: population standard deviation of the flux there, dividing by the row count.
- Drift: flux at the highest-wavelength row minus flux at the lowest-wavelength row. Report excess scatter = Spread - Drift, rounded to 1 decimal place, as 1.3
